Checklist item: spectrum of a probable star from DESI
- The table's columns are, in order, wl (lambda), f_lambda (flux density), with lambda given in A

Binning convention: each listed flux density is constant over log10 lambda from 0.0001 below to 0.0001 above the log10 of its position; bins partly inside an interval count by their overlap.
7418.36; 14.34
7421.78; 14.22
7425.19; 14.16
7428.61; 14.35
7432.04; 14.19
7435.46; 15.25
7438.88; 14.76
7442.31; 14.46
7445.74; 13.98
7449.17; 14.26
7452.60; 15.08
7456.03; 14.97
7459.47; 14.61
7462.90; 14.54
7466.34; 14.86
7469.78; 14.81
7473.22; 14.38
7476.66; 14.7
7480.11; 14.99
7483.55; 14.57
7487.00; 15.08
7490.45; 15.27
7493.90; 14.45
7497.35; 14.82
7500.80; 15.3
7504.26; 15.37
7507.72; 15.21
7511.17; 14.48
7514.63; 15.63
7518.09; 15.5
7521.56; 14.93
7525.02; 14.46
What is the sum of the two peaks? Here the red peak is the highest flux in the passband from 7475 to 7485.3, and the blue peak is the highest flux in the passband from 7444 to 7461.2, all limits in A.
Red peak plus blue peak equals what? 30.1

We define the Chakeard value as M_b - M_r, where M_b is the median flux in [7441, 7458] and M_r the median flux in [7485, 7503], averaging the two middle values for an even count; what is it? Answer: -0.6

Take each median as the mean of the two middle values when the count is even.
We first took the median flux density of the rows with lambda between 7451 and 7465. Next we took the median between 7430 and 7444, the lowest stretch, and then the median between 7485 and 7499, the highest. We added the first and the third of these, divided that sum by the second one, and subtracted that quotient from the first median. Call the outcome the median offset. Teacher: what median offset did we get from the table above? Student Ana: 12.75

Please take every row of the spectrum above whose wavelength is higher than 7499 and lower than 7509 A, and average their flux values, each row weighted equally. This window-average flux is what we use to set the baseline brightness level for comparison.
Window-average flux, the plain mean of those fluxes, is 15.3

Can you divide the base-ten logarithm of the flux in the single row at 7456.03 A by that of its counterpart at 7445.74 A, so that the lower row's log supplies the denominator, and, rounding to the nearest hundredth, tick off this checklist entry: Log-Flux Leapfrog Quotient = 1.03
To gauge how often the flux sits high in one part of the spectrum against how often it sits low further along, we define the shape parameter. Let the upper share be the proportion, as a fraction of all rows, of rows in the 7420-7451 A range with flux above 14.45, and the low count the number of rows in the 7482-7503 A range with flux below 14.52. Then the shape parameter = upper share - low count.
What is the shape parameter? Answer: -0.67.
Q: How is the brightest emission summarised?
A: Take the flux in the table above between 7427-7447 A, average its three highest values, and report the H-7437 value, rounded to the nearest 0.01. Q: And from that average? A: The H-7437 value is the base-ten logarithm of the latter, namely 1.17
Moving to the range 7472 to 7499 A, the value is 1.18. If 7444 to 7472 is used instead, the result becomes 1.18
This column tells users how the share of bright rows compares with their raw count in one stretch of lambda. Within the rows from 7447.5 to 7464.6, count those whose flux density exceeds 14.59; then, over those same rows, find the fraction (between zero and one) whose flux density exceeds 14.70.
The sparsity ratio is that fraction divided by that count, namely 0.13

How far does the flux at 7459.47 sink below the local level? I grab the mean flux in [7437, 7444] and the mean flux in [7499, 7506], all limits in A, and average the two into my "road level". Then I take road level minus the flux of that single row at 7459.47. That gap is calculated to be 0.36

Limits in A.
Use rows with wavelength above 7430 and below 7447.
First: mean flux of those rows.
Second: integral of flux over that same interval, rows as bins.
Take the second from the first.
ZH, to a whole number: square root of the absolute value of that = 15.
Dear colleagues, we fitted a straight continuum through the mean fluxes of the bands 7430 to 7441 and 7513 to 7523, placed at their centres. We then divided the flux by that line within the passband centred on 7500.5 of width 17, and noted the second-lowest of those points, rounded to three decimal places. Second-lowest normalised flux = 0.975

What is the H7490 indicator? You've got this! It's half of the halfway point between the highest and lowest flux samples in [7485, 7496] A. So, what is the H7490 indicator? 7.43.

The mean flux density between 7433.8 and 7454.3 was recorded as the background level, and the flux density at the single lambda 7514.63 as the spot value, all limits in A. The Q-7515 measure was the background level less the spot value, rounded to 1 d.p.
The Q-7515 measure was -1.0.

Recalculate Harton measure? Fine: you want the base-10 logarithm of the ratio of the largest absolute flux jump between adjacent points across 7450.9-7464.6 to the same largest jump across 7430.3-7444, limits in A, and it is -0.5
